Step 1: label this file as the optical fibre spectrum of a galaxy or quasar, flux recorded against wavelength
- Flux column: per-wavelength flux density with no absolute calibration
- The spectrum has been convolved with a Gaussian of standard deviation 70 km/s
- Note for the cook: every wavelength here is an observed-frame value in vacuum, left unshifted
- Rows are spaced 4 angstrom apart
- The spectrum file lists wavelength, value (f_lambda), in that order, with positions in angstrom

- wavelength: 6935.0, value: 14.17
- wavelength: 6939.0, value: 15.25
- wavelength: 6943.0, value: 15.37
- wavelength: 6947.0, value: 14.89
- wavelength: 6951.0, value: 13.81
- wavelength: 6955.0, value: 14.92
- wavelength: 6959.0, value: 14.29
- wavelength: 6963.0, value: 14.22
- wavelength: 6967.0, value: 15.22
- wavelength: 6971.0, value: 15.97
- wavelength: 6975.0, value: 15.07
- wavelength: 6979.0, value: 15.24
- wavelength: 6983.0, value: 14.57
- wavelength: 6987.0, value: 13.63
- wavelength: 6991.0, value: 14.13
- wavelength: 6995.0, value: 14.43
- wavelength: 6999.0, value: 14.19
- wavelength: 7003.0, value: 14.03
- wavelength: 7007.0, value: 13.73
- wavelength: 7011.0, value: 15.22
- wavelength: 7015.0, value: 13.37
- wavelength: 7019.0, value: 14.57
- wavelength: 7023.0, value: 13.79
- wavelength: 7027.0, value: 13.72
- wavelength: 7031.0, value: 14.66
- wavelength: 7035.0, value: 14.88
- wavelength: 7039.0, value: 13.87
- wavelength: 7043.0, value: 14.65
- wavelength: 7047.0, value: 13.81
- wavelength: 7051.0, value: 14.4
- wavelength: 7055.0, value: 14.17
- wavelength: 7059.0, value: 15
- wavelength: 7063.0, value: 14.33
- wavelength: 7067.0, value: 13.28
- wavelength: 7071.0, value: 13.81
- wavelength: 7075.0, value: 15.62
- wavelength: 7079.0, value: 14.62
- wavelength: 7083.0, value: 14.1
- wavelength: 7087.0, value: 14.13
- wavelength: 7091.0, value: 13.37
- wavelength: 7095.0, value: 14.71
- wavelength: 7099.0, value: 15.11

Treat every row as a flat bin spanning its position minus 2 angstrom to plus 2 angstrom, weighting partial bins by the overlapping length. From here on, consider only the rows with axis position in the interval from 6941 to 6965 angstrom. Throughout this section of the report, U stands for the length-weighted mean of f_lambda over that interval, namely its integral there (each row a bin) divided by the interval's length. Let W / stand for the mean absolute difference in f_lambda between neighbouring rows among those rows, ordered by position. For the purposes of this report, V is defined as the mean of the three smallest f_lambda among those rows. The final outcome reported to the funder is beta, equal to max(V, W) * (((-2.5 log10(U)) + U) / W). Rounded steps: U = 14.6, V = 14.1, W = 0.67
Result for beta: 244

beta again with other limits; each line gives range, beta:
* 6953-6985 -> 288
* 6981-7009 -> 381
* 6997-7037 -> 198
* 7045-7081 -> 186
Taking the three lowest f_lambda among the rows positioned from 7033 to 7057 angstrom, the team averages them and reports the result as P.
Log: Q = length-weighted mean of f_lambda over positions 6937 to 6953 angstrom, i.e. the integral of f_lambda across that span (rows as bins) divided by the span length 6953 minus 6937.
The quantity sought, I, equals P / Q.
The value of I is 0.941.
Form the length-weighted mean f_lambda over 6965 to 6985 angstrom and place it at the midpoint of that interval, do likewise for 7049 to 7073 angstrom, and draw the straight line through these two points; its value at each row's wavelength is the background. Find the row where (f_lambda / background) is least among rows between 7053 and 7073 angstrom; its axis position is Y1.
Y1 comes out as 7067.0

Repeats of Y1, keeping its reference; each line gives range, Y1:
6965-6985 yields 6983.0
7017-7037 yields 7027.0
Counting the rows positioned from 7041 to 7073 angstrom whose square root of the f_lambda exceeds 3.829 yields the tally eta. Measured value 1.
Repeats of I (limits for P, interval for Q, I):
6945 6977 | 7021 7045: 0.989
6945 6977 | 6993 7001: 0.986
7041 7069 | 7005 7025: 0.973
